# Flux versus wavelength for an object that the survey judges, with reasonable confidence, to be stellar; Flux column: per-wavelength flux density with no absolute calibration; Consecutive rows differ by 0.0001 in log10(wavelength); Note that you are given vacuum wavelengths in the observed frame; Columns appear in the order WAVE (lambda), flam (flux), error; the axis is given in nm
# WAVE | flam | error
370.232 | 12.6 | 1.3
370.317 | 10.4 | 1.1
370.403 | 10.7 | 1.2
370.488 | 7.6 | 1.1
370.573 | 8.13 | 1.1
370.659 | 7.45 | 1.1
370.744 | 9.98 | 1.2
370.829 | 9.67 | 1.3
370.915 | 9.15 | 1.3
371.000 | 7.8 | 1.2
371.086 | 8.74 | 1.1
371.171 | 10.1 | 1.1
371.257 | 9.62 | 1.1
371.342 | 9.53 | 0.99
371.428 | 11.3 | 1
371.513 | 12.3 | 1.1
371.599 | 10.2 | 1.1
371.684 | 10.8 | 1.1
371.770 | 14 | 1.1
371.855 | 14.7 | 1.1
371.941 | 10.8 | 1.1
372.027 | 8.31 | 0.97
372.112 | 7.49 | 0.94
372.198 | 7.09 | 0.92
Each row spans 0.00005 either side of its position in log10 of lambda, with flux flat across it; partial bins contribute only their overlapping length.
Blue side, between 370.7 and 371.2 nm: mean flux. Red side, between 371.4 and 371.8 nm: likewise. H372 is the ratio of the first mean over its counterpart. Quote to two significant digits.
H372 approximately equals 0.79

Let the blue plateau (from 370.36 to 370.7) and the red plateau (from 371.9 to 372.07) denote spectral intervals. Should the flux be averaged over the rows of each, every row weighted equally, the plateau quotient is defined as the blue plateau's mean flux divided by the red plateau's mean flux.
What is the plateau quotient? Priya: 0.886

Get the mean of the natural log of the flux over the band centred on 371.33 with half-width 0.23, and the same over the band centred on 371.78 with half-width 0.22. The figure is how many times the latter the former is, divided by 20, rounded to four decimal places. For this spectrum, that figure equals 0.0474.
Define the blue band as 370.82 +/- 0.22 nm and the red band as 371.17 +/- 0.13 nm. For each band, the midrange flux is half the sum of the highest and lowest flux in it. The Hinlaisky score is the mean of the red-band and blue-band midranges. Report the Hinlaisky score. 9.1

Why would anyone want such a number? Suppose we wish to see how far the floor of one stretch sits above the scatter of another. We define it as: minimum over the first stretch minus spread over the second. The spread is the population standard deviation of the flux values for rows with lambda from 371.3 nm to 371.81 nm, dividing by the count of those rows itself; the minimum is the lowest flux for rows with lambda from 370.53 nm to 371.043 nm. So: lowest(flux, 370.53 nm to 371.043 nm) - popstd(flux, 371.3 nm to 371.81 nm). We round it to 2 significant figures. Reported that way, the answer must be 6.0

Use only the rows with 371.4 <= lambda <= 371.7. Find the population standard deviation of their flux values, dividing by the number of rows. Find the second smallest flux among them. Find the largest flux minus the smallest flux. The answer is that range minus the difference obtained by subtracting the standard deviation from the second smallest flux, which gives -7.9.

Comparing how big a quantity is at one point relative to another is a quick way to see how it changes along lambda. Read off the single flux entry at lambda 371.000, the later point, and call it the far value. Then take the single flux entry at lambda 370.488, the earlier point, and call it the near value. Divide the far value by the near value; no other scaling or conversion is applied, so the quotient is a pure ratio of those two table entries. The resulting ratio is 1.03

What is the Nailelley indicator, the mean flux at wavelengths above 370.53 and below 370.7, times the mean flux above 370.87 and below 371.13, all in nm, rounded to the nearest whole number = 67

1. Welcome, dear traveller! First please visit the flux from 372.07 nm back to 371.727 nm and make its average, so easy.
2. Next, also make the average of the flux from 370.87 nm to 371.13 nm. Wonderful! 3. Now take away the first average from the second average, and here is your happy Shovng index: -3.4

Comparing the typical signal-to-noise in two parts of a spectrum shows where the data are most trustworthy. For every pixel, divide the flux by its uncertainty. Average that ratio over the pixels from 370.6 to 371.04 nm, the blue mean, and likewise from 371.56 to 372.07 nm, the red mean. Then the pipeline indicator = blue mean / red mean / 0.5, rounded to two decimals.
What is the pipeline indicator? 1.36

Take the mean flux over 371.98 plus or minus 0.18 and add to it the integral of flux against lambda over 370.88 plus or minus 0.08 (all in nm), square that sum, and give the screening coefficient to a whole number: 142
